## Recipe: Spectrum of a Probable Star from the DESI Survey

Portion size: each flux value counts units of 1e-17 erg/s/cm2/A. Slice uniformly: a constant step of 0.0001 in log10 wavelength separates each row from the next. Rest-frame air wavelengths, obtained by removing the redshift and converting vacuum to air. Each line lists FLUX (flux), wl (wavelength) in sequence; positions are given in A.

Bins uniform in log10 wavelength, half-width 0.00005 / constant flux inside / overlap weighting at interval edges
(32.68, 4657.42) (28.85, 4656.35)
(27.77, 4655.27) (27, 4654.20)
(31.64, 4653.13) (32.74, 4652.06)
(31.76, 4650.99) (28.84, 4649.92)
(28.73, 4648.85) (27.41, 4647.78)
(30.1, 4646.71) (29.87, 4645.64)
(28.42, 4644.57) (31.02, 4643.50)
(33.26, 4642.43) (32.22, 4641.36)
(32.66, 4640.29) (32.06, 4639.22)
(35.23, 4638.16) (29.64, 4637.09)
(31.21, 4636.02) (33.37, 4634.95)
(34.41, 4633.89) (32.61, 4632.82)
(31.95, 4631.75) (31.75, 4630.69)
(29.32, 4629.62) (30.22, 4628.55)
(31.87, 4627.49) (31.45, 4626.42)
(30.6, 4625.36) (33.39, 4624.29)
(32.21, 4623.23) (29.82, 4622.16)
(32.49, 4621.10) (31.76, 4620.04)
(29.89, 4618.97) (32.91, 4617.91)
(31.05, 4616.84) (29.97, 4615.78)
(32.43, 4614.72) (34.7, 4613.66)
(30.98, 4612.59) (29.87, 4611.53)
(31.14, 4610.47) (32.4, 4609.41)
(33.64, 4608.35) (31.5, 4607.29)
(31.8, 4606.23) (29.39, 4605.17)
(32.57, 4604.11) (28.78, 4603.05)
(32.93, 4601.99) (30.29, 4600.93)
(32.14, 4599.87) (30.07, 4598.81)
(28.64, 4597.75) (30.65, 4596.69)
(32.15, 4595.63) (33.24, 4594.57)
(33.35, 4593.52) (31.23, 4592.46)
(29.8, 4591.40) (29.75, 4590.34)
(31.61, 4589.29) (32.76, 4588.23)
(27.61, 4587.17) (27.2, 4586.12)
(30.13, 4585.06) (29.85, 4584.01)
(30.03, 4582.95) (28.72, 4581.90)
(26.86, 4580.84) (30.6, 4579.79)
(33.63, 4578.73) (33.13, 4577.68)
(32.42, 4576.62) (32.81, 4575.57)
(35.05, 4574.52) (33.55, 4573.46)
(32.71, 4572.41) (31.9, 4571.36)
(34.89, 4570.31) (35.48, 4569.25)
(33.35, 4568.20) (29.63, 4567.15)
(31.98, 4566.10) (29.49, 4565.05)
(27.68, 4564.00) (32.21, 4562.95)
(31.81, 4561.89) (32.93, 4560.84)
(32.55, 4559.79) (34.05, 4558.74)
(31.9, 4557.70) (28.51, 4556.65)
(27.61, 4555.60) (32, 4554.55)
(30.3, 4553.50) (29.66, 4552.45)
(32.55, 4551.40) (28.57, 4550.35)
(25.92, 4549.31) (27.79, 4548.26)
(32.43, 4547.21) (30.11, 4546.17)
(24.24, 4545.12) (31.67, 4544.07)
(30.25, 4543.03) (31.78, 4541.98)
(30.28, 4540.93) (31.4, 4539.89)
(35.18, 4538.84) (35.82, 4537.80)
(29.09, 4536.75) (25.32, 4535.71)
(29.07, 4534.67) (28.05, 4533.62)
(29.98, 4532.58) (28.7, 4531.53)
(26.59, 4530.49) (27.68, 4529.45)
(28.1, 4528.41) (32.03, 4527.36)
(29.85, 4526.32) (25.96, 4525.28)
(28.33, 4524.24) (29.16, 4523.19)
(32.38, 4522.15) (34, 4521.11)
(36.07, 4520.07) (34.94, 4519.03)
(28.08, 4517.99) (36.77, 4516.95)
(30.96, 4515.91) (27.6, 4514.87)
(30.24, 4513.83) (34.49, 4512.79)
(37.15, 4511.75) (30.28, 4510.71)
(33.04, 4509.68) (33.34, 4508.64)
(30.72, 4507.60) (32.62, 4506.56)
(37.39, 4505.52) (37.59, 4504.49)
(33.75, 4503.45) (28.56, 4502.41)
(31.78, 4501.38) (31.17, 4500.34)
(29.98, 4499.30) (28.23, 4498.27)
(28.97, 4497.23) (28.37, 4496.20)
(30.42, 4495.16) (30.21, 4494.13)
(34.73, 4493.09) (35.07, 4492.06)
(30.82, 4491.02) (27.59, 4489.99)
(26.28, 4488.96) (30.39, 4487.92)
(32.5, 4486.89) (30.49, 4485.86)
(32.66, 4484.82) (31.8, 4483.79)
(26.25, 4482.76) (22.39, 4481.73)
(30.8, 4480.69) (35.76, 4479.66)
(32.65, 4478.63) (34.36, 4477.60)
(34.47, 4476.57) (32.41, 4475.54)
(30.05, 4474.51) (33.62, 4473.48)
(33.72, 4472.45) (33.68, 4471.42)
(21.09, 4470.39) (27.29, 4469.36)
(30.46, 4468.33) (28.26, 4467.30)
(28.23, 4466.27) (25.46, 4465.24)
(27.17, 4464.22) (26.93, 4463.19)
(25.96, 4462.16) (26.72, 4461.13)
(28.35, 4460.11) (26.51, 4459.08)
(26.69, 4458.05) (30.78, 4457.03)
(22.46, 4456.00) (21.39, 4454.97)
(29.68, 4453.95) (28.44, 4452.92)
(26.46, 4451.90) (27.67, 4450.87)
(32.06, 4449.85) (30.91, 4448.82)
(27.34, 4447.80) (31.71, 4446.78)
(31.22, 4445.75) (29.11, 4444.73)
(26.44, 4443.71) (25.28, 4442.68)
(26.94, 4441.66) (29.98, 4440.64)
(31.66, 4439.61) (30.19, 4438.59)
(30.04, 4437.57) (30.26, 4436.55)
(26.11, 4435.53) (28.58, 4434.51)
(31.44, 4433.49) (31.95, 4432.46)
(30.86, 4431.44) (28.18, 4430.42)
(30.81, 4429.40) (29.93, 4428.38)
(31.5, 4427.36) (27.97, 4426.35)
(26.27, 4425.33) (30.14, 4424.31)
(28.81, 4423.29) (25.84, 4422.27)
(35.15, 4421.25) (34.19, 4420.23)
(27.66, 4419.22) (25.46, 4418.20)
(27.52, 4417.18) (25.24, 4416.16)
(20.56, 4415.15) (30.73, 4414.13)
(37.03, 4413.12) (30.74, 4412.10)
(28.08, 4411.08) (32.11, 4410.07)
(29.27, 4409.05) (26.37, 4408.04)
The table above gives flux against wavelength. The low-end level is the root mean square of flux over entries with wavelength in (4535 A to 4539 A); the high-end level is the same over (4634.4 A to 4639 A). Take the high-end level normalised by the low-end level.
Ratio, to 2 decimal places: 1.02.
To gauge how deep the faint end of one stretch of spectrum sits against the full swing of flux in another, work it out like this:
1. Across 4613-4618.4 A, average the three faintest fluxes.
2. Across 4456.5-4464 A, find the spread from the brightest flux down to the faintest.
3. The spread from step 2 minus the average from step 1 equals -26.3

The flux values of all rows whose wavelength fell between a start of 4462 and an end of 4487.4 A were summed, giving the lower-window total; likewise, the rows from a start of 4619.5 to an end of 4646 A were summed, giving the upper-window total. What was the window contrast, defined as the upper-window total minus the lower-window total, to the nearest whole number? 44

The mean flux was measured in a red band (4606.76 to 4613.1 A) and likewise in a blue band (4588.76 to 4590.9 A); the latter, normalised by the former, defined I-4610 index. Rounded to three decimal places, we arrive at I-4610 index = 0.971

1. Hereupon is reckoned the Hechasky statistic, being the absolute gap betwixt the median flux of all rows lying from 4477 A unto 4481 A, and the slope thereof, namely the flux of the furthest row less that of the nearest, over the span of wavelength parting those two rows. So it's 35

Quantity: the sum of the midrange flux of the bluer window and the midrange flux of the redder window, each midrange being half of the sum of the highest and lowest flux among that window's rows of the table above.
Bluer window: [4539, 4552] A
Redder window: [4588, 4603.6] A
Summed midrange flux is 59.4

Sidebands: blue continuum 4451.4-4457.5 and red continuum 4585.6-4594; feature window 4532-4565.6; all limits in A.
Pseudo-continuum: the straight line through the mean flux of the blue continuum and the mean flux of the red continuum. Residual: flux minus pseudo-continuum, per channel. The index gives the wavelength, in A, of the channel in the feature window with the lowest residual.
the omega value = 4545.12 A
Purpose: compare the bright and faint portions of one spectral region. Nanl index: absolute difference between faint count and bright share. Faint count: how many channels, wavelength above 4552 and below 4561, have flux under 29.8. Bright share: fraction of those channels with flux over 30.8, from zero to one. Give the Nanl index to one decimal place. 2.4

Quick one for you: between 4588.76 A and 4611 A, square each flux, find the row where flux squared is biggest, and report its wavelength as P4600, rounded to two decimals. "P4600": 4608.35 A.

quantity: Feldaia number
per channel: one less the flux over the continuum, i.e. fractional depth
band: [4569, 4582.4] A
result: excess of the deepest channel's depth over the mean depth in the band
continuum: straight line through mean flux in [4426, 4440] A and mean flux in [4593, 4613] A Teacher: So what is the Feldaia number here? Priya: 0.18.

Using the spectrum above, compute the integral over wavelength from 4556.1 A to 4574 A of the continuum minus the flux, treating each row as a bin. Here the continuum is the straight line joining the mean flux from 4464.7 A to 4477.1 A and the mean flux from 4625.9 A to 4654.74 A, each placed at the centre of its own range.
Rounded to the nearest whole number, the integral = -26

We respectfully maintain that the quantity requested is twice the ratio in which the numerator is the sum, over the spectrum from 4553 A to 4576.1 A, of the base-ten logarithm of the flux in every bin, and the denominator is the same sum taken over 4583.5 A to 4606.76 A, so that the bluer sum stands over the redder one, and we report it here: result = 2.02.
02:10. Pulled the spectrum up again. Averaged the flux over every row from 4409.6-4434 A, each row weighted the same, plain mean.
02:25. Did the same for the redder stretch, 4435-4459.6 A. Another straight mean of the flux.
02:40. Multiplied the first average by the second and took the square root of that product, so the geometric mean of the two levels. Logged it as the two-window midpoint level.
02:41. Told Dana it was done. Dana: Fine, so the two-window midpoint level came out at 28.9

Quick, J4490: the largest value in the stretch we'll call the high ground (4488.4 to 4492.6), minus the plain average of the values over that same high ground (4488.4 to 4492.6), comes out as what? 5.1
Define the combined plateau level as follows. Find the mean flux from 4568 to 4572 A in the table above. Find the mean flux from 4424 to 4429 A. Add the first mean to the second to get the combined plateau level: 63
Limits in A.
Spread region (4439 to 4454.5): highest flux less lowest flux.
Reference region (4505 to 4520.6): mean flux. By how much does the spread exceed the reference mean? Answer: -26.1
